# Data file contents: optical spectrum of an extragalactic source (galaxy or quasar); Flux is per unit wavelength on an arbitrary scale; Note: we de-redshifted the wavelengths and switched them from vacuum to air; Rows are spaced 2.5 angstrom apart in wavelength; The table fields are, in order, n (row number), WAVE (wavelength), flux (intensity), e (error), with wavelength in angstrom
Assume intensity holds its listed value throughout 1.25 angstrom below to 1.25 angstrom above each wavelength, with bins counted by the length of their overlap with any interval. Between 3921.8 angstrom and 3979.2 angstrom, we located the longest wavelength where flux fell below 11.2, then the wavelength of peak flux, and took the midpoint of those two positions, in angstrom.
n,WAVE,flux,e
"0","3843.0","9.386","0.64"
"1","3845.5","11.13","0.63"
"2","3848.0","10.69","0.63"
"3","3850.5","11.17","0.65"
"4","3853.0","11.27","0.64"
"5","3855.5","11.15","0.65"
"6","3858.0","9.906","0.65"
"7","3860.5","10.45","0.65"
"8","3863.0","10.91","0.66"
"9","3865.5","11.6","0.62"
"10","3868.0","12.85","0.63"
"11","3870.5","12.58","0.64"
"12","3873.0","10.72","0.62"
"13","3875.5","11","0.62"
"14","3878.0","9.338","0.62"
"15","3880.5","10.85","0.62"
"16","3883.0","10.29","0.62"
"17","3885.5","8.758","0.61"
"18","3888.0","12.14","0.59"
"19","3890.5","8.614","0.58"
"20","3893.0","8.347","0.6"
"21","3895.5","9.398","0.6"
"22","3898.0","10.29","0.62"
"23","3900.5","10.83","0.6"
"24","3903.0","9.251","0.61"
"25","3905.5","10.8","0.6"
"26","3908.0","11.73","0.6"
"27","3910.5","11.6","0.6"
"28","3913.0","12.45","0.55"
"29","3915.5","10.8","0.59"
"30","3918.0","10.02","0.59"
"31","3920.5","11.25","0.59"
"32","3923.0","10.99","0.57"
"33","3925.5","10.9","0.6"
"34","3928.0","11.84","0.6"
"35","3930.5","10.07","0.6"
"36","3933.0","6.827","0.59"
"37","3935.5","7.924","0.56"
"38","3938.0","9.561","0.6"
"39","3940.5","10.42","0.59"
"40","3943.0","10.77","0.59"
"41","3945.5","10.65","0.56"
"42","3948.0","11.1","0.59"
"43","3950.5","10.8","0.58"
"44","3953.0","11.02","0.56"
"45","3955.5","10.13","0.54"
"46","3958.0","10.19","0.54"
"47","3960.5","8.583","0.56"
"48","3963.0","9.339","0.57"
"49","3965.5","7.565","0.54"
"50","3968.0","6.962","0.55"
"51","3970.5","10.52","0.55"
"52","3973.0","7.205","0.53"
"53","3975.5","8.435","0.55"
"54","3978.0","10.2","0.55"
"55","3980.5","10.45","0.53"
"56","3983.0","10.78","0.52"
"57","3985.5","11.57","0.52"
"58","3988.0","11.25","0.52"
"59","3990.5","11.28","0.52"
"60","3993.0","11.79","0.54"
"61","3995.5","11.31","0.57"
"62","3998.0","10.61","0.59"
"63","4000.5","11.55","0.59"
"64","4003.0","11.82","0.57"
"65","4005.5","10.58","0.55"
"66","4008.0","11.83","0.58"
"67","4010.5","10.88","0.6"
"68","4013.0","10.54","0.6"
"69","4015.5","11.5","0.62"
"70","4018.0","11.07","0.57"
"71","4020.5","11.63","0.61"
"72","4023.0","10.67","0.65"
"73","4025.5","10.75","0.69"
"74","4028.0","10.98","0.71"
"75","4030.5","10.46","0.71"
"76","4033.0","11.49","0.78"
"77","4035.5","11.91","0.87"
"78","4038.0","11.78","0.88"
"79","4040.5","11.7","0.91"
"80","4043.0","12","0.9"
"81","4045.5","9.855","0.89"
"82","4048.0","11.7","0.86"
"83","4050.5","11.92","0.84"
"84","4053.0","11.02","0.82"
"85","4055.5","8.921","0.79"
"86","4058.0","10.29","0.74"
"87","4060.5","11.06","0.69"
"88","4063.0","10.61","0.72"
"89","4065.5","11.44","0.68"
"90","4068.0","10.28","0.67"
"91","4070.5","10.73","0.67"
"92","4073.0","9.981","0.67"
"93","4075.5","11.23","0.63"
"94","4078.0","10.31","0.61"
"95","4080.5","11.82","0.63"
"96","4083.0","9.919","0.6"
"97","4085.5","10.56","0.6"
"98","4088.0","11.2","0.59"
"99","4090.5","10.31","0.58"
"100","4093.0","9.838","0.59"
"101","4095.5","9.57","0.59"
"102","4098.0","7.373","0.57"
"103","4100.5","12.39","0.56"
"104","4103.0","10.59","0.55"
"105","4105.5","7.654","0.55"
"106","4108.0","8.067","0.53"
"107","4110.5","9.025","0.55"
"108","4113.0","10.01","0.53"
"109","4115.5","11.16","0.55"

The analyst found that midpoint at 3953.0 angstrom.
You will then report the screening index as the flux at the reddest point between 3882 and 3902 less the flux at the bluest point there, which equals 0.5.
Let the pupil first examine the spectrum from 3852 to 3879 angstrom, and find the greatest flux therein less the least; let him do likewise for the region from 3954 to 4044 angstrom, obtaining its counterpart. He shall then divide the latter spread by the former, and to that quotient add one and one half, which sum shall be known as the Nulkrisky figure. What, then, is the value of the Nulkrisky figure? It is 2.93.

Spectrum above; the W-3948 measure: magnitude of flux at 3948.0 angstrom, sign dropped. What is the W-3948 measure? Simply 11.1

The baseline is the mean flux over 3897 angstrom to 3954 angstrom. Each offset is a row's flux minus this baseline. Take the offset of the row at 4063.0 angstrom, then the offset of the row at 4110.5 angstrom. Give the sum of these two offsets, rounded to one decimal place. -1.4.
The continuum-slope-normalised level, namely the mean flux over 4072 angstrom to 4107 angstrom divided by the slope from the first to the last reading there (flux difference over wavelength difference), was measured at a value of -142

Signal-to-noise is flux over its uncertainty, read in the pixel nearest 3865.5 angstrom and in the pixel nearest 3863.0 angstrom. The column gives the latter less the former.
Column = -2.2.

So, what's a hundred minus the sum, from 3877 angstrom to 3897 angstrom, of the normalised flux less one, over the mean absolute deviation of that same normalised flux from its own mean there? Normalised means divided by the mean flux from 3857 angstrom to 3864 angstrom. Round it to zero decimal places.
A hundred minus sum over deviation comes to 105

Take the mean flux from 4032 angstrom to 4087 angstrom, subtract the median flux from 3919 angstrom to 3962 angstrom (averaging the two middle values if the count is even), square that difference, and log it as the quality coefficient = 0.08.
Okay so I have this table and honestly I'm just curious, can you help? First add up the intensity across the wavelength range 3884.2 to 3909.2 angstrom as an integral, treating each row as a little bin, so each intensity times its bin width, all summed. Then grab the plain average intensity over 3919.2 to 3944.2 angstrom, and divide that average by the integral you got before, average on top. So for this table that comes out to 0.0402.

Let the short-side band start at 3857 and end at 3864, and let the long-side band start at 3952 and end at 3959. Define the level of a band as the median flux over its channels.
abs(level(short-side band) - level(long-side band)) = 0.3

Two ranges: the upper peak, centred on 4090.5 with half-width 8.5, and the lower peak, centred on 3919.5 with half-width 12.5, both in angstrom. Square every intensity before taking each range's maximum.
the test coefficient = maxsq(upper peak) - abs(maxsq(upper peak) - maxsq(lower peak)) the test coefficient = 96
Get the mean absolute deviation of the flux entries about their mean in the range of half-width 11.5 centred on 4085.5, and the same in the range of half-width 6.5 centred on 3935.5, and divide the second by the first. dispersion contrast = 2.1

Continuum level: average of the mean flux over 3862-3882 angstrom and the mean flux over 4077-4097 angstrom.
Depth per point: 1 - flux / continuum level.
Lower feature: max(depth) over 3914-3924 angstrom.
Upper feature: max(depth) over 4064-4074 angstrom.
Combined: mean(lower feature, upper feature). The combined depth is 0.08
